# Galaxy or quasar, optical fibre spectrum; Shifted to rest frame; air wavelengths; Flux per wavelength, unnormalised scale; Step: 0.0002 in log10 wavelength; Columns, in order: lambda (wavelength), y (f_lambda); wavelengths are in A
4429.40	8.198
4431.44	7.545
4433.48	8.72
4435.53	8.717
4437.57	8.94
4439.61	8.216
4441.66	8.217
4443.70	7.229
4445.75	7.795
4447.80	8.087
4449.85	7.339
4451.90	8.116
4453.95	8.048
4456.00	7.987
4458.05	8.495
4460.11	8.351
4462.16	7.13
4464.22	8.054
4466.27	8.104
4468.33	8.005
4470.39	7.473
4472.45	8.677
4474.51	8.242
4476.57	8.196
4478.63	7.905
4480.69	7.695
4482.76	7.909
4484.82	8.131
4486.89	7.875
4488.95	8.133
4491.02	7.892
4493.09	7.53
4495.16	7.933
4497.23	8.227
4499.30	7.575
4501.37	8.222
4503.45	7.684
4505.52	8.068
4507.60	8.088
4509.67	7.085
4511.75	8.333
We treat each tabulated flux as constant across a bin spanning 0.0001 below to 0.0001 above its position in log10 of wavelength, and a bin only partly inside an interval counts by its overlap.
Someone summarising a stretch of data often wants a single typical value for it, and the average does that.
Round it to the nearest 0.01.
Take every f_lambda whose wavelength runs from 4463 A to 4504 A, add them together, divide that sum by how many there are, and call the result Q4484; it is 7.97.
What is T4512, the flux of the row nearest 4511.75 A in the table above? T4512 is 8.333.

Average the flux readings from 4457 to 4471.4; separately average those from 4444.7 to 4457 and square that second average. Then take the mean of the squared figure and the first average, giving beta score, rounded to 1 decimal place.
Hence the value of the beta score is 35.1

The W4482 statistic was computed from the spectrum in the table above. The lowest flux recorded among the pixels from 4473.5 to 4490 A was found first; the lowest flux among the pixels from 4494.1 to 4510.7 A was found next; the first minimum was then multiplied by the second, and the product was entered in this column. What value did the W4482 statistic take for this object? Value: 54.5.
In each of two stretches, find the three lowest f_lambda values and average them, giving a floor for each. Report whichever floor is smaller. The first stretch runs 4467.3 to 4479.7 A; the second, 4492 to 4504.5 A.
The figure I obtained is 7.60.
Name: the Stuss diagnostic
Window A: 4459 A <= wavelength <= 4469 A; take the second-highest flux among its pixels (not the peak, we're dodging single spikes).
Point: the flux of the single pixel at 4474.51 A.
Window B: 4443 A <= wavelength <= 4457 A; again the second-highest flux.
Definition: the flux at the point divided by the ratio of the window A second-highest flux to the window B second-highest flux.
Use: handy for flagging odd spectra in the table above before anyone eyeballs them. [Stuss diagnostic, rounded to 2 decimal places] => 8.22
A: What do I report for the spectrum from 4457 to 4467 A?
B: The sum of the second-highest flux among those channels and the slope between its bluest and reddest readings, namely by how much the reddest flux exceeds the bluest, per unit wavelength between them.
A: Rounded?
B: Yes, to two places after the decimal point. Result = 8.30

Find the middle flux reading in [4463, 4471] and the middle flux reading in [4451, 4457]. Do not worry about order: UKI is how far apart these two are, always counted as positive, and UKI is 0.02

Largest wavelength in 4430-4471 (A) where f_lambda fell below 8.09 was 4470.39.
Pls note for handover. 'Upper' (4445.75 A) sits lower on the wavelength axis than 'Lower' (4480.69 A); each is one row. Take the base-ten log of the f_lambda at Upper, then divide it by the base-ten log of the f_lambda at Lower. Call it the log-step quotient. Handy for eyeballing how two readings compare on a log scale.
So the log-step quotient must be 1.006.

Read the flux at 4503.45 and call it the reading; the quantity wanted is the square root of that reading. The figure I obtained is 2.77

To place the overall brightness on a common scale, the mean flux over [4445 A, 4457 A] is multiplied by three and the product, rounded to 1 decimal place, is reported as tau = 23.7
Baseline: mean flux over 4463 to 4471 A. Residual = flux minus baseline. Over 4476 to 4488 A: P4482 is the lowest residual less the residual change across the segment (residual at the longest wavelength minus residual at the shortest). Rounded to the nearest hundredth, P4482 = 0.11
